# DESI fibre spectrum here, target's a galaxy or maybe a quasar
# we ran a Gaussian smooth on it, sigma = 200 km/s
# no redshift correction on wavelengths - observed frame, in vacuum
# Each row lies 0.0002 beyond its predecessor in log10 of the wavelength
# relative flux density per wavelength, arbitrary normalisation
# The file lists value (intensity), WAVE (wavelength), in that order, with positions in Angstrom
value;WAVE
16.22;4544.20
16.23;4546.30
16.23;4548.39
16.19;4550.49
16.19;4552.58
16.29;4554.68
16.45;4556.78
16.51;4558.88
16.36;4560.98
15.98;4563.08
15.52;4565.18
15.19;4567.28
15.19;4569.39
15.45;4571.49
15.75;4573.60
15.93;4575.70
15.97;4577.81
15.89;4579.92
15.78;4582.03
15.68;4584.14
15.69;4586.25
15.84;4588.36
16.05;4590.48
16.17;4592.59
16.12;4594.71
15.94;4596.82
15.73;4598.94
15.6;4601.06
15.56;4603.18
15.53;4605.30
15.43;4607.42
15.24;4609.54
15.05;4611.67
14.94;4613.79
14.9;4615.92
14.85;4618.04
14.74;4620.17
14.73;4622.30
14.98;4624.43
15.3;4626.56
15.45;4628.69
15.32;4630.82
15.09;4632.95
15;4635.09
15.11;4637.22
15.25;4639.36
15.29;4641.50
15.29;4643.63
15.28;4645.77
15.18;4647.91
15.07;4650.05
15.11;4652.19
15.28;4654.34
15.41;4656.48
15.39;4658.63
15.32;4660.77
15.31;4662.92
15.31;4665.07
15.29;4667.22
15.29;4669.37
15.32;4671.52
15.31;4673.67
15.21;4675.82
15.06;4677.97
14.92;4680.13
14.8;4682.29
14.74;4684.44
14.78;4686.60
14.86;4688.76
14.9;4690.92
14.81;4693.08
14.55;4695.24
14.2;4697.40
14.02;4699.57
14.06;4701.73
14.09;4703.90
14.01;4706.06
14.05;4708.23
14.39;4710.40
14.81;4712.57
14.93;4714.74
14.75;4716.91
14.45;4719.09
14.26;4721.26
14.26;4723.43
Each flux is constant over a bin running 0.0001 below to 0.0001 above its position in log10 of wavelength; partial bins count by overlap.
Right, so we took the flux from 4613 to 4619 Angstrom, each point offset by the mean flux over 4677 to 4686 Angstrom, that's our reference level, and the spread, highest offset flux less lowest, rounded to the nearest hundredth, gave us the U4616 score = 0.09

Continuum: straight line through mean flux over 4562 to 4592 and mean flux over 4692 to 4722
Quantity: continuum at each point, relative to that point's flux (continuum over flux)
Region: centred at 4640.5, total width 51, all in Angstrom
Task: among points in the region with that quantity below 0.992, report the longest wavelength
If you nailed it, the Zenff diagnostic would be 4665.07 Angstrom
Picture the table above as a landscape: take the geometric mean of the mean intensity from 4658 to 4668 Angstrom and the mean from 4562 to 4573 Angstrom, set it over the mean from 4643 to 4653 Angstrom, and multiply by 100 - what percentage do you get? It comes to 101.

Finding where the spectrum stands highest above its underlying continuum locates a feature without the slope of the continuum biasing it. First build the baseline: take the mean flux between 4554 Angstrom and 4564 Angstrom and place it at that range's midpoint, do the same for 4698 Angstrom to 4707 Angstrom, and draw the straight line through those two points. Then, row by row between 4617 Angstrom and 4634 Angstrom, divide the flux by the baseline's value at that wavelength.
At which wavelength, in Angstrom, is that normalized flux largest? 4628.69 Angstrom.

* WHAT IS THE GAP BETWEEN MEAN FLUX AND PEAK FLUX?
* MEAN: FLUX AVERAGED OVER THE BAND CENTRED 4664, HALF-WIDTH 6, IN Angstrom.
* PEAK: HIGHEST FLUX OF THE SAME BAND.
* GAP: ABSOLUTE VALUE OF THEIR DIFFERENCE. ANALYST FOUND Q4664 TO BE 0.07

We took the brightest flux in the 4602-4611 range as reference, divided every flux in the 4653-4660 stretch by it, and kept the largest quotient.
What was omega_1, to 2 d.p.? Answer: 0.99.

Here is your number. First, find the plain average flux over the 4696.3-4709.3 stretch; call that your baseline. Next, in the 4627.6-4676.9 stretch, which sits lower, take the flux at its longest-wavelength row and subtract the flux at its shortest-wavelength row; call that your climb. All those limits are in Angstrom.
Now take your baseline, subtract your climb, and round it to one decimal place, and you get 14.3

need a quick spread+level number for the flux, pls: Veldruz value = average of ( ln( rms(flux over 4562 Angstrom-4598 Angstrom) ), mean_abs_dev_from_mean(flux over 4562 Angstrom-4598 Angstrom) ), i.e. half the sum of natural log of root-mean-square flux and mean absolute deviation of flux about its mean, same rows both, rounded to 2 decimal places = 1.49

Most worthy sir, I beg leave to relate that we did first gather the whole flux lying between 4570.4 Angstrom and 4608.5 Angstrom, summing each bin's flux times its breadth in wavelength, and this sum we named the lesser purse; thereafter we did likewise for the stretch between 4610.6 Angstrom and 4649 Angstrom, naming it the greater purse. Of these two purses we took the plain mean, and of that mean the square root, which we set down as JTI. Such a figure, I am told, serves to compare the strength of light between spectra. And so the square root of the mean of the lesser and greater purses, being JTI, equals 24.3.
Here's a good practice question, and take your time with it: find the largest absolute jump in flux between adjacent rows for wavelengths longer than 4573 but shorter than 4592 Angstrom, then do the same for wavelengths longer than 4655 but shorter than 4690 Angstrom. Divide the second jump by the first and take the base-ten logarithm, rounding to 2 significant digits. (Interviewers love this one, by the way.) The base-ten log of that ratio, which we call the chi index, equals -0.15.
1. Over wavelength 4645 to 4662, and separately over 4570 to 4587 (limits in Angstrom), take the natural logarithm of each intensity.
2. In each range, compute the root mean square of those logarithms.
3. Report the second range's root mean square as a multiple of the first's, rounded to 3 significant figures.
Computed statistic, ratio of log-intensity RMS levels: 1.01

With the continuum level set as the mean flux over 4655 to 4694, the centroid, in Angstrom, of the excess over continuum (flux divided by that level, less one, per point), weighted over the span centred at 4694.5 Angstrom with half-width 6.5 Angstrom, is 4696.3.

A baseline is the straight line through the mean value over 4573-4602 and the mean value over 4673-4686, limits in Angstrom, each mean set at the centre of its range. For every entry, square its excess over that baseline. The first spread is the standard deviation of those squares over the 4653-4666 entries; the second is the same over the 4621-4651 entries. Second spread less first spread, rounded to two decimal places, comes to 0.16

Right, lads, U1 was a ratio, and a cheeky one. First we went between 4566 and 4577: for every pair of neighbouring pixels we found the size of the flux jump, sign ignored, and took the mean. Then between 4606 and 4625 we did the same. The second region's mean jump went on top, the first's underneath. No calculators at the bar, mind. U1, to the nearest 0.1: 0.6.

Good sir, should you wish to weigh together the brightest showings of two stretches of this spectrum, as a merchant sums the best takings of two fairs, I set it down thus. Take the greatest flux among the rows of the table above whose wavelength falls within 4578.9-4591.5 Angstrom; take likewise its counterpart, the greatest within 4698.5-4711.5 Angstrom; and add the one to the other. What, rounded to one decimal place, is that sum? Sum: 30.4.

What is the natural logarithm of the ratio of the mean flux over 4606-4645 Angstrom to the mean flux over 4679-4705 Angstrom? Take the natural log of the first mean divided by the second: 0.037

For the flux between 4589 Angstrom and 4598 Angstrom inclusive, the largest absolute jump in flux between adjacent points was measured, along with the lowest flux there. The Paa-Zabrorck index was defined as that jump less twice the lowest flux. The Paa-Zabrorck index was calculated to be -31.7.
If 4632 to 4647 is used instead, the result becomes -29.9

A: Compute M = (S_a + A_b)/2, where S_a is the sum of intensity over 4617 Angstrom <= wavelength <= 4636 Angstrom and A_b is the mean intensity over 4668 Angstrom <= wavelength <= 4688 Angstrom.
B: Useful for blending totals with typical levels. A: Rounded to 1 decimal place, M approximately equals 75.3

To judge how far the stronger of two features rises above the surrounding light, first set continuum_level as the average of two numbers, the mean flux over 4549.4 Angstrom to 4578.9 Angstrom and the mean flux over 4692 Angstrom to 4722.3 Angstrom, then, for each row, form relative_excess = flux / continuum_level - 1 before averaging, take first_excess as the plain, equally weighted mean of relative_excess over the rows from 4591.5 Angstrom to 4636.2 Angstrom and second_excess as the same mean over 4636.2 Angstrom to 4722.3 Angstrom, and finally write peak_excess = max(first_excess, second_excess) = 0.0107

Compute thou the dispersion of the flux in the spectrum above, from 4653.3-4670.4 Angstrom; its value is 0.05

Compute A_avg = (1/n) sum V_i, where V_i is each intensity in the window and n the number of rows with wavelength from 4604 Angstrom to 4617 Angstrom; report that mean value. 15.2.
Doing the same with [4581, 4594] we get 15.9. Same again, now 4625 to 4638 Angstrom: 15.2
